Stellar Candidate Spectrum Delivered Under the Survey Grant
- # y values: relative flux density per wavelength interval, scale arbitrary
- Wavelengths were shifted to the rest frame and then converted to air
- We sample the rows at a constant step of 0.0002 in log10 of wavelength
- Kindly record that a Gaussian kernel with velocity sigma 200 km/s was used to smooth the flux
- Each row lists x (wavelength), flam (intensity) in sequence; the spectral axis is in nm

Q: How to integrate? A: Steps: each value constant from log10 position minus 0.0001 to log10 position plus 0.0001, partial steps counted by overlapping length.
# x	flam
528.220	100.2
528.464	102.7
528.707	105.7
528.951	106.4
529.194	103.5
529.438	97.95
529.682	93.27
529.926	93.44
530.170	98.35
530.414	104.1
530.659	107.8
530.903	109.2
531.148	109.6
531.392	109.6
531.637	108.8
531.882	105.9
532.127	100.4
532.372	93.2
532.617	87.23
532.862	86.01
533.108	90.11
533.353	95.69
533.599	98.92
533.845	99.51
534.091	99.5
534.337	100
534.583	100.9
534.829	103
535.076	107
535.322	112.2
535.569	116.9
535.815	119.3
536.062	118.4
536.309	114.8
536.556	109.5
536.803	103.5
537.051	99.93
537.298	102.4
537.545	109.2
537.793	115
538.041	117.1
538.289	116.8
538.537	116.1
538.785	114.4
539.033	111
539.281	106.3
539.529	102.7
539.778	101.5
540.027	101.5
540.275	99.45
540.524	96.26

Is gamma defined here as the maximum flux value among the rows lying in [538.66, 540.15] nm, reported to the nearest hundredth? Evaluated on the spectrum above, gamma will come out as 114.40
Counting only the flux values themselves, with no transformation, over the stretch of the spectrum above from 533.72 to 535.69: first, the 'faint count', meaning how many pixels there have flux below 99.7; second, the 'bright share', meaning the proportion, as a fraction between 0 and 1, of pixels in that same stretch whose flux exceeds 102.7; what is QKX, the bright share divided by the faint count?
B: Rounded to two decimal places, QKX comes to 0.25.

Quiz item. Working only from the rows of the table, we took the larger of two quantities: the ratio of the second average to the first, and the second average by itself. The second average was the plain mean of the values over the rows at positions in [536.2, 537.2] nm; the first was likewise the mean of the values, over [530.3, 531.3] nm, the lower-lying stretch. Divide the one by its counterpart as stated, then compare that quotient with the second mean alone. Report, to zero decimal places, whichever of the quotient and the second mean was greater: 107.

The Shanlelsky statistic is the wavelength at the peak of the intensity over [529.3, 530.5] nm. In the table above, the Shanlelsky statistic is 530.414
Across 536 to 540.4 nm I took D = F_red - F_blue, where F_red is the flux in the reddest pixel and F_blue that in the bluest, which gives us -19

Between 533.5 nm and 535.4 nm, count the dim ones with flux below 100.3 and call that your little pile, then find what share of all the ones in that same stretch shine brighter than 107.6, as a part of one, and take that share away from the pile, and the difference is 3.9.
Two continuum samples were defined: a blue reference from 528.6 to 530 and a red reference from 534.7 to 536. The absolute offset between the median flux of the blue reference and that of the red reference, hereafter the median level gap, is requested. 11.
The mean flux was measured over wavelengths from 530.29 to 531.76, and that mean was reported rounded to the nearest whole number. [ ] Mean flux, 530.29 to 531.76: 108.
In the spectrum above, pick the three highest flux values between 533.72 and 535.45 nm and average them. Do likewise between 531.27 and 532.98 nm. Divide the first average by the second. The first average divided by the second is 0.99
